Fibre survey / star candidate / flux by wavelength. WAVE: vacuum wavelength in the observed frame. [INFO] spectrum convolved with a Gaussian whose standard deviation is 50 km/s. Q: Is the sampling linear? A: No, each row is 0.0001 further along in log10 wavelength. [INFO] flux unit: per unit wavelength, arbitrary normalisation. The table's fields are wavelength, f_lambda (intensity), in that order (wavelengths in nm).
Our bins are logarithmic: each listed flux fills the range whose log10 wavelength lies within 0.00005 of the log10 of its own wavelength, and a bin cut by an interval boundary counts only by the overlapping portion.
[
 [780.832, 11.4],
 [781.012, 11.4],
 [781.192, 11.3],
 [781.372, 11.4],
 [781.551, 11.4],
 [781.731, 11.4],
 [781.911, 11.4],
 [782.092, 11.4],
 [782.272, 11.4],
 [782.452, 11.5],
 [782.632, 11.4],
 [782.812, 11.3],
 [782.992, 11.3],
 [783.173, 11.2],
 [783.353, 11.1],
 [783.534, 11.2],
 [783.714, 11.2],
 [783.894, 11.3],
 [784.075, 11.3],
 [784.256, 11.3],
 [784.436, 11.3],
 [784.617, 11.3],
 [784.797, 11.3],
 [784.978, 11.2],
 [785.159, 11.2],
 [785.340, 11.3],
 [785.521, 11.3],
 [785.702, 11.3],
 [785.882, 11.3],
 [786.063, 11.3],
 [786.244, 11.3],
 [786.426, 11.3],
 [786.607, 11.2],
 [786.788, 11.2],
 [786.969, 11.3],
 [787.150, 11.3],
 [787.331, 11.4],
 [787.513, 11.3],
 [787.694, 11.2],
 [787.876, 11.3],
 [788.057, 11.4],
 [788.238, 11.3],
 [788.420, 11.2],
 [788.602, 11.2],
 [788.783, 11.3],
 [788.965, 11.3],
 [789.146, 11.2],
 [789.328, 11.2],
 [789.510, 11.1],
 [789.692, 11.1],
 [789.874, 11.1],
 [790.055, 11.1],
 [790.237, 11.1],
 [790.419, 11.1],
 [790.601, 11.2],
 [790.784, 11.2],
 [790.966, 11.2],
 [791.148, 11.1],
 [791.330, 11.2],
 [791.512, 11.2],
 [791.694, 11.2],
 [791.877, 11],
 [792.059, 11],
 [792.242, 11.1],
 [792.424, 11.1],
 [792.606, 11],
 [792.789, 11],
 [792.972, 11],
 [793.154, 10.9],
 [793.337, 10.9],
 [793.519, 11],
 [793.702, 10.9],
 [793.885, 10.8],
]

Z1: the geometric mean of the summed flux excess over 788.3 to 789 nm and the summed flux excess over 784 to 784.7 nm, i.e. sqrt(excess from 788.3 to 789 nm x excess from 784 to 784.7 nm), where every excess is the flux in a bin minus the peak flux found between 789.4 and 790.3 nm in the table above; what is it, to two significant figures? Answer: 0.69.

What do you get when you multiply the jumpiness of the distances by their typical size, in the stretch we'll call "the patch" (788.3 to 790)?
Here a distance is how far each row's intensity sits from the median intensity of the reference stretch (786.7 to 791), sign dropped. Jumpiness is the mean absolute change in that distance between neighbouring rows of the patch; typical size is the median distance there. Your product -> 0.004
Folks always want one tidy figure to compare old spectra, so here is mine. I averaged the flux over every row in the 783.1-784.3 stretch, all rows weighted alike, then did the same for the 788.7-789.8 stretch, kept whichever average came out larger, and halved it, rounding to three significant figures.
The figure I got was 5.61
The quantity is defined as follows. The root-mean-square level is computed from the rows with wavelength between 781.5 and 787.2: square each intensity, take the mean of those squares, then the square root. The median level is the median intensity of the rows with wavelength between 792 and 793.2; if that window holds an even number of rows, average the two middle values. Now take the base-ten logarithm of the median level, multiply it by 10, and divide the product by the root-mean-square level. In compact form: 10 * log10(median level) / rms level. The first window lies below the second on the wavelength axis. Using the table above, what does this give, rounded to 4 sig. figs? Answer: 0.9218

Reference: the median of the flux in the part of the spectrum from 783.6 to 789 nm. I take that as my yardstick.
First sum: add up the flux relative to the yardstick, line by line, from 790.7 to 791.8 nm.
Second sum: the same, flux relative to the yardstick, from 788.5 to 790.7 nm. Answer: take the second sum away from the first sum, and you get -6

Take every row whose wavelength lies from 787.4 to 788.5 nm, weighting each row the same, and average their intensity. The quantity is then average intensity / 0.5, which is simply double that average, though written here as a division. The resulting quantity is 22.6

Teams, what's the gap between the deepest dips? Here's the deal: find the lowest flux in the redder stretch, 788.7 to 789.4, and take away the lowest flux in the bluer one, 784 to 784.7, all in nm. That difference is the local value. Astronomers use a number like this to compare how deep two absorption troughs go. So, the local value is -0.10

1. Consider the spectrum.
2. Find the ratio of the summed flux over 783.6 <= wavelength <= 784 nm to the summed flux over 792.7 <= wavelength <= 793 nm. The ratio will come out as 1.023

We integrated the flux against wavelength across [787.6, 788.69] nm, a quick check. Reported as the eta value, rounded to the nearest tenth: 12.3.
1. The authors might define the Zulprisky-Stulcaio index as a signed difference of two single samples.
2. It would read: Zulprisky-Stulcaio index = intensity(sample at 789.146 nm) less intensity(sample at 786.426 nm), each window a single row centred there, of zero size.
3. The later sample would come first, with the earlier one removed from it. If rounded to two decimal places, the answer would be -0.10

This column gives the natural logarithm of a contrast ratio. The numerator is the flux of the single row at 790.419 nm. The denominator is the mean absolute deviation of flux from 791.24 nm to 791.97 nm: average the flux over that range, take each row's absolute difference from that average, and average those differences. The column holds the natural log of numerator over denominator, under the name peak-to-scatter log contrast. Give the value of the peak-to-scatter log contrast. 5.00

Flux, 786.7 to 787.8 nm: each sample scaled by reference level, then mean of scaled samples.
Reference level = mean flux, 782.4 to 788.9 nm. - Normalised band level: 1.00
